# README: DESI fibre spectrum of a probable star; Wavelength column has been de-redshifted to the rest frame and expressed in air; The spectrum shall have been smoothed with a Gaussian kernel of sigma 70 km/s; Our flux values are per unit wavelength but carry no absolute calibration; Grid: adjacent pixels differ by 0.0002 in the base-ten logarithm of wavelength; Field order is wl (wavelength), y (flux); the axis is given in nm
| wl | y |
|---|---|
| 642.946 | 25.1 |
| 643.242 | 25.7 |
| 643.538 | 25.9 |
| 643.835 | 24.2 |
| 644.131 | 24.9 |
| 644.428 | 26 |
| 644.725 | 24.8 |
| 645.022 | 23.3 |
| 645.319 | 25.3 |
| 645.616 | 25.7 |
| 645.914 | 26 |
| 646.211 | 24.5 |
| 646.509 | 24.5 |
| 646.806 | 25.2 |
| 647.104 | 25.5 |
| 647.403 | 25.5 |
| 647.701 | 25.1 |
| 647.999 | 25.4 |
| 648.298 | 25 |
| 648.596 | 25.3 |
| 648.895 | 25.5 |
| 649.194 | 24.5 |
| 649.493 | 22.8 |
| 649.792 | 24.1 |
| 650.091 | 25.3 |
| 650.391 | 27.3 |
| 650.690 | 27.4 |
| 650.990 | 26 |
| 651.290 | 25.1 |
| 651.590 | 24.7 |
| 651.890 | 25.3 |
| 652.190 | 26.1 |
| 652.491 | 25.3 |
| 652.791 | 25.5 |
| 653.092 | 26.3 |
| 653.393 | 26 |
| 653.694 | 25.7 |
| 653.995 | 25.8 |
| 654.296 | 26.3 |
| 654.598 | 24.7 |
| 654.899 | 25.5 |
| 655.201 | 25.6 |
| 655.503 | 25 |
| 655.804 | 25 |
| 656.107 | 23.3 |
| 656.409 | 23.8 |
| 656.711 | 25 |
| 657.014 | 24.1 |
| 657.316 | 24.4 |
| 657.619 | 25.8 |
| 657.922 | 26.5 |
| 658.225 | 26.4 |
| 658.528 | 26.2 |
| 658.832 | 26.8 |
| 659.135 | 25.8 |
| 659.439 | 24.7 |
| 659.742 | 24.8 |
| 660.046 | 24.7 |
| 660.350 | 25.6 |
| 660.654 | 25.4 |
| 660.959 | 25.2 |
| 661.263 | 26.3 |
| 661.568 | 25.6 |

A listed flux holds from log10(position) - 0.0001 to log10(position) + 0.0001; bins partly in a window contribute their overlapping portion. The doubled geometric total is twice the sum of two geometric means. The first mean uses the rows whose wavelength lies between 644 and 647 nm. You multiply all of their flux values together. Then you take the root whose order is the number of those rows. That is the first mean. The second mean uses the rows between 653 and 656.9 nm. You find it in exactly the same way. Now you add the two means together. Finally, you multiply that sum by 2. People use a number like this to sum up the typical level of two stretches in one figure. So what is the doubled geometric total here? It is 100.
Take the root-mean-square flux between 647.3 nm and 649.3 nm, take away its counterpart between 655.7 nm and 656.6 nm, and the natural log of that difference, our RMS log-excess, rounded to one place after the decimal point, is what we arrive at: 0.1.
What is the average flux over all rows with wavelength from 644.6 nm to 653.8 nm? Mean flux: 25.3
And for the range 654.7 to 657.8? 24.8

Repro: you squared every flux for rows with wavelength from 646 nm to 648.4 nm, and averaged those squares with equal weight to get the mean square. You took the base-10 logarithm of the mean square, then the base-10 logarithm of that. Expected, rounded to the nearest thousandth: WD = 0.447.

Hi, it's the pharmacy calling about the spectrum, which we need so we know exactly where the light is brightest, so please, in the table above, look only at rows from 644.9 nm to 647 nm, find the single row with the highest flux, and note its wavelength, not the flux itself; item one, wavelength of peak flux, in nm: 645.914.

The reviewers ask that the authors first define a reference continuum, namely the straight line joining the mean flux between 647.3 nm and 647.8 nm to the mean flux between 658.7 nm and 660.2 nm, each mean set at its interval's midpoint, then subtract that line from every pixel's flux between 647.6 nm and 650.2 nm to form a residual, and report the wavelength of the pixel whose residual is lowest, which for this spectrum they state 649.493 nm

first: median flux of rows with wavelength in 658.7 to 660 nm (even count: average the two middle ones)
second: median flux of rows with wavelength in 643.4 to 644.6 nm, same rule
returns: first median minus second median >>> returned -0.1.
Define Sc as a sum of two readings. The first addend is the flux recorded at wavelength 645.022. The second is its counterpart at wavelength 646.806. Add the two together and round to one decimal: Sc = 48.5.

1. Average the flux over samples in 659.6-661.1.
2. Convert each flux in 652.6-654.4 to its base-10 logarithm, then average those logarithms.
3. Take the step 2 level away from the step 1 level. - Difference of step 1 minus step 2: 23.7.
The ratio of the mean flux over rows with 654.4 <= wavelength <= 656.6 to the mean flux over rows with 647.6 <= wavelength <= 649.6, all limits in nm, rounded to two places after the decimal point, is 1.00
